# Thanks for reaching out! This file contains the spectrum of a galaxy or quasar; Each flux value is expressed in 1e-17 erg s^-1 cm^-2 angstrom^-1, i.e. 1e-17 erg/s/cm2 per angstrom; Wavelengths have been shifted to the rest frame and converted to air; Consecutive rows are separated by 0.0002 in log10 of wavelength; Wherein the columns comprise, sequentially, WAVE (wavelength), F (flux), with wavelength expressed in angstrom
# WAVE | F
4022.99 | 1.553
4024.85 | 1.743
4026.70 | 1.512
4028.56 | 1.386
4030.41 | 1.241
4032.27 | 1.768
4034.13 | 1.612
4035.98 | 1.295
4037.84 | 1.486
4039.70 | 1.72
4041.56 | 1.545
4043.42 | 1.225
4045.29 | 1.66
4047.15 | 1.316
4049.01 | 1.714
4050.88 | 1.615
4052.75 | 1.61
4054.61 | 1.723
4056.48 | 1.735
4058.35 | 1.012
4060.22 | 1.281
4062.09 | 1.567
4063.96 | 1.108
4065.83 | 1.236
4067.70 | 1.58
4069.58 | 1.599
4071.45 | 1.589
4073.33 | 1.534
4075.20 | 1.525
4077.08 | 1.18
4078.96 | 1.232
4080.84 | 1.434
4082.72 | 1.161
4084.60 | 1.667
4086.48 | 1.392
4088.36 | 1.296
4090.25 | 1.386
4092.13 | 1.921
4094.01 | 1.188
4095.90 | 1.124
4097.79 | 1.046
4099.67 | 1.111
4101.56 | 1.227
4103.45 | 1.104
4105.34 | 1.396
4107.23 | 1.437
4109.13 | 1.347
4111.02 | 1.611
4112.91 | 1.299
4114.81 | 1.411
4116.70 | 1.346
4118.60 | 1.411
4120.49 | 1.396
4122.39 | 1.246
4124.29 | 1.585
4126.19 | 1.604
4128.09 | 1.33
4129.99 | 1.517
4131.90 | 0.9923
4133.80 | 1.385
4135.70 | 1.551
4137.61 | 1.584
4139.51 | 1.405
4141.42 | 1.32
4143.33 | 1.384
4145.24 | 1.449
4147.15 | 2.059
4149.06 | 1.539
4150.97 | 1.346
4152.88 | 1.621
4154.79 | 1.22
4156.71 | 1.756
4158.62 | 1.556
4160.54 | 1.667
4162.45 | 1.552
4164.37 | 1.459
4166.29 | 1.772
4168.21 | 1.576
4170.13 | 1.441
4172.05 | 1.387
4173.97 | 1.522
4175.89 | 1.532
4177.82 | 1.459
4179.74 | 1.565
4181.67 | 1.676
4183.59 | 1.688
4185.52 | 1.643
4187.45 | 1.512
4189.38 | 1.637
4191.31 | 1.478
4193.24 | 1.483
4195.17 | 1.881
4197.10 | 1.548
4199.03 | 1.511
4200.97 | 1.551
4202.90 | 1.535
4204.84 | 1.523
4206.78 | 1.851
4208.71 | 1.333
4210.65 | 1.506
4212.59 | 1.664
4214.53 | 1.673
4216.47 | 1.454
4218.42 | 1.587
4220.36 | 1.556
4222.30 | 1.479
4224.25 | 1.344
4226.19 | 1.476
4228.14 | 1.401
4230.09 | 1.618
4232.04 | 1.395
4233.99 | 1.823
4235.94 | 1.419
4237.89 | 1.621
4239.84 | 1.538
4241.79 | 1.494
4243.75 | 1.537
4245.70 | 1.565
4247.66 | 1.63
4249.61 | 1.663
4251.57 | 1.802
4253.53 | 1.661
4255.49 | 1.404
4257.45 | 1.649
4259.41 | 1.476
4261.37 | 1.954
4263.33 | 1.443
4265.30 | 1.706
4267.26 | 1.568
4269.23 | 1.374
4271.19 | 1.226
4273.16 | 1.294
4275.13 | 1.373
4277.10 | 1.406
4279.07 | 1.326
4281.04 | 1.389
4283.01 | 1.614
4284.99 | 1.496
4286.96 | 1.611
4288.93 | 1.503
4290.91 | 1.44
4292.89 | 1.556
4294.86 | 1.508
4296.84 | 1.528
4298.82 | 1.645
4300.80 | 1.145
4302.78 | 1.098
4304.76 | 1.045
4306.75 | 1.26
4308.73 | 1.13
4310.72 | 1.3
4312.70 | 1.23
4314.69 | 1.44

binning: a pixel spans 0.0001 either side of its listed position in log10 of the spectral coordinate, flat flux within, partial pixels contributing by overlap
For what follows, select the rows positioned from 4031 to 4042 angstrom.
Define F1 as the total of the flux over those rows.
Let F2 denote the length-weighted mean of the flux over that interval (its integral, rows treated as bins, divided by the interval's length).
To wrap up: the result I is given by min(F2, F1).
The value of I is 1.56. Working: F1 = 9.4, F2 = 1.56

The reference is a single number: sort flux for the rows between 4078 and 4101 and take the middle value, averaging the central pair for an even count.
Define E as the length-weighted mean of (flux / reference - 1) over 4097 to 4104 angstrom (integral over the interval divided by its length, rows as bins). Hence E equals -0.110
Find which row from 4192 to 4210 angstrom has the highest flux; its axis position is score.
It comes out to 4195.17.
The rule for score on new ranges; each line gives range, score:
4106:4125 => 4111.02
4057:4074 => 4069.58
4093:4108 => 4107.23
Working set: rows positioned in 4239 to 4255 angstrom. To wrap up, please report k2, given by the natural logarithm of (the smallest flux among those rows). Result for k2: 0.4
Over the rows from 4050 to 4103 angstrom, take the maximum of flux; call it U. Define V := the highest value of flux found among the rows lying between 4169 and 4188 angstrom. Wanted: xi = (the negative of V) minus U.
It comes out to -3.6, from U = 1.921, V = 1.688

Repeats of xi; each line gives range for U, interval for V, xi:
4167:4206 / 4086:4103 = -3.8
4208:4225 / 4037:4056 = -3.4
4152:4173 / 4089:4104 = -3.7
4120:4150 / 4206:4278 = -4.0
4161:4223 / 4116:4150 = -3.9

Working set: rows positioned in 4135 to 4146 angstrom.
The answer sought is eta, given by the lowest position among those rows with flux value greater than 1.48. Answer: 4135.70 angstrom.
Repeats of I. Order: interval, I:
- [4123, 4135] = 1.40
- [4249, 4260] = 1.61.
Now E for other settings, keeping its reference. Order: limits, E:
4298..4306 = -0.031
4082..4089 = 0.099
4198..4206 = 0.216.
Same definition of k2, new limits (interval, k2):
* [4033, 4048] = 0.2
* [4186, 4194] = 0.4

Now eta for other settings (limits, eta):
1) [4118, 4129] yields 4124.29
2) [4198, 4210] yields 4199.03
